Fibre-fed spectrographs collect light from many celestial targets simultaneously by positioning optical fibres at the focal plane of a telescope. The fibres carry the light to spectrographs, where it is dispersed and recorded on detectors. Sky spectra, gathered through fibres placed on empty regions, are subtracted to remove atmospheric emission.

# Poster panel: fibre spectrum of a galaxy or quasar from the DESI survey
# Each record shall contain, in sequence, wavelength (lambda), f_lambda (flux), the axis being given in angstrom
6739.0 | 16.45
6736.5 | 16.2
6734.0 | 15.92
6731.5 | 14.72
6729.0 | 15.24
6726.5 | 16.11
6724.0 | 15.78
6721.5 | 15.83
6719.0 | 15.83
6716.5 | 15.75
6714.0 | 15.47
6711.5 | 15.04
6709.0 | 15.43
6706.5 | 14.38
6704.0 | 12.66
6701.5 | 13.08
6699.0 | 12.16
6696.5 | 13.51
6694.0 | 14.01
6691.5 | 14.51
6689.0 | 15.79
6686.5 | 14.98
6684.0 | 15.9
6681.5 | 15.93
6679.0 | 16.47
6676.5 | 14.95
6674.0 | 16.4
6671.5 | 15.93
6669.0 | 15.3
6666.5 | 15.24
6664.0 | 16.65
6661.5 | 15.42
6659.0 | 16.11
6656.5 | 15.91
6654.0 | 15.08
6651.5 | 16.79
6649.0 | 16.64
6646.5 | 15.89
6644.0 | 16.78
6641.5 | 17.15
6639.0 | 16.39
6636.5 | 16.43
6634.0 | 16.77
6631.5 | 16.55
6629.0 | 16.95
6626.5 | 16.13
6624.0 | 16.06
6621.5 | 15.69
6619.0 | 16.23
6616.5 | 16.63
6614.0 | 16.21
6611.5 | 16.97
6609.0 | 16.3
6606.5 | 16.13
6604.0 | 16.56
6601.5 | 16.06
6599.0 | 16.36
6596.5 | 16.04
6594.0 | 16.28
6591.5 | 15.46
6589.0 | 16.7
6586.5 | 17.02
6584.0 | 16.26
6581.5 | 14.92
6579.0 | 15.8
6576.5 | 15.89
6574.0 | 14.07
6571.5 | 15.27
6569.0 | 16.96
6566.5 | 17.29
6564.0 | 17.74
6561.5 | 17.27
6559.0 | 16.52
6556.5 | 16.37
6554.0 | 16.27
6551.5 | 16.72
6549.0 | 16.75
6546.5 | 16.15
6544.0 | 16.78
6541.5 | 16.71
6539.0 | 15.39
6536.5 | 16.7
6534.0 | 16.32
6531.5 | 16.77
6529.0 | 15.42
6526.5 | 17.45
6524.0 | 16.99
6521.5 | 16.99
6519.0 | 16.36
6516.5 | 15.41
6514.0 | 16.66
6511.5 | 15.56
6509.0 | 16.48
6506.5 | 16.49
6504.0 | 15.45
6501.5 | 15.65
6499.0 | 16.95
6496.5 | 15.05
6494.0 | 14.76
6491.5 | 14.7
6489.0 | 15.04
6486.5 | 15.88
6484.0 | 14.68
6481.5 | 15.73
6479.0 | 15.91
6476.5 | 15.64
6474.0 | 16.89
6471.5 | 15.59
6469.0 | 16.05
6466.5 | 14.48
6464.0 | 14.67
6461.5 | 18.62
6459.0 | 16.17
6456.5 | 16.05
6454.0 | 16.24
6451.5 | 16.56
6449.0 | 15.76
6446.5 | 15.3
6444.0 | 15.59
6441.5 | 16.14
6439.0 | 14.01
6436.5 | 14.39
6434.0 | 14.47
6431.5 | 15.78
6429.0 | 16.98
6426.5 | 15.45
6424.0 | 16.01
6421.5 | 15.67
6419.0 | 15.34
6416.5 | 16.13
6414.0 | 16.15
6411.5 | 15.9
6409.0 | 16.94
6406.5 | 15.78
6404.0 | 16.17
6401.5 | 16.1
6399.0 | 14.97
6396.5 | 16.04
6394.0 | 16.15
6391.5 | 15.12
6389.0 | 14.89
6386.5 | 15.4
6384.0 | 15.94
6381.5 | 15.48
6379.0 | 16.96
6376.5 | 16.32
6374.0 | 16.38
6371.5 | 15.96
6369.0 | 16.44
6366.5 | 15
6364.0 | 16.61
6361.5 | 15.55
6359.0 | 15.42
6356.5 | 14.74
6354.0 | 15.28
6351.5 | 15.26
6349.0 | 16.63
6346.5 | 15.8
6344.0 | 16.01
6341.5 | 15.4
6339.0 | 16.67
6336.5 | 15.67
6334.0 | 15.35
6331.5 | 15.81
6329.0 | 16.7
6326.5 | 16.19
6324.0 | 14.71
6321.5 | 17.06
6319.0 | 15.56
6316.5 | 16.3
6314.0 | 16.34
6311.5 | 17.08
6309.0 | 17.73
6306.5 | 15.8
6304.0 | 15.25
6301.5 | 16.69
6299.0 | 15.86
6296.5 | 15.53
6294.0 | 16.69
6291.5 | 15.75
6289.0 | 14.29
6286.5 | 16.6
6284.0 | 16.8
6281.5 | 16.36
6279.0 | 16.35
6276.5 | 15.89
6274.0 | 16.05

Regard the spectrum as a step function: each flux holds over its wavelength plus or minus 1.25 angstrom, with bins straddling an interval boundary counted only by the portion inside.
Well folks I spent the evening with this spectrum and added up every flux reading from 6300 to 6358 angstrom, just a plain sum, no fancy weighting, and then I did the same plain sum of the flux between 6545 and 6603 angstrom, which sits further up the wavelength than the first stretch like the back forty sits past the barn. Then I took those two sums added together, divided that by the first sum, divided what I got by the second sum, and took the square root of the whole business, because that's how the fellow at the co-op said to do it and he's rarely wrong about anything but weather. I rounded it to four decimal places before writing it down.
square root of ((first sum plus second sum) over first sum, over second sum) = 0.0734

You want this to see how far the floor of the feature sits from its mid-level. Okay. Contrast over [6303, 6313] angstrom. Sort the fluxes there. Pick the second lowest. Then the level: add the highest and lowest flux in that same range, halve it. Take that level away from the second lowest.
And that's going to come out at -0.69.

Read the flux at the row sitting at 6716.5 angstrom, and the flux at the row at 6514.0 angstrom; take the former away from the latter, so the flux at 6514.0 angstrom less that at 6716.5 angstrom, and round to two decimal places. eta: 0.91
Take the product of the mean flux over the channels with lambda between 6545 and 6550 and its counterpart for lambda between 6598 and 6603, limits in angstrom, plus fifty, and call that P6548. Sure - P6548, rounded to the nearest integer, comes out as 317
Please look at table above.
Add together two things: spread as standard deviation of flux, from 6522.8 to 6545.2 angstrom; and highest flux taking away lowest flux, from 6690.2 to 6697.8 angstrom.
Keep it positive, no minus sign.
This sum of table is 1.7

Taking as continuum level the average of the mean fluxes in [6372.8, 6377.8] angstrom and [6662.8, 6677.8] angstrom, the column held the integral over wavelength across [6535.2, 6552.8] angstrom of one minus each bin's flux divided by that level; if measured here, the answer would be -0.45 angstrom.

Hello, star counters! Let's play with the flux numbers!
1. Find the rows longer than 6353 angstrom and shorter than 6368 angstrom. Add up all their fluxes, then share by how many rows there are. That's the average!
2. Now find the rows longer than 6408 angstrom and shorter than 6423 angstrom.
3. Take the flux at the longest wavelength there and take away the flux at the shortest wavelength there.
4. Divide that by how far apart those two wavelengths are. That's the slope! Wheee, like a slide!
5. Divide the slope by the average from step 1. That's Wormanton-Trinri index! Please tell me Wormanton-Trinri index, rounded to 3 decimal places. -0.007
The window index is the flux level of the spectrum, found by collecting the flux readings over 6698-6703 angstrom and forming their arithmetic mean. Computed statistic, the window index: 12.6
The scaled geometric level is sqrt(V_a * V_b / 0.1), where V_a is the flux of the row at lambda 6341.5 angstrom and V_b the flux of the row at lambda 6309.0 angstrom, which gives 52.3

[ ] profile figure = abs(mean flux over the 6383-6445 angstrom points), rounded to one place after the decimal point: 15.7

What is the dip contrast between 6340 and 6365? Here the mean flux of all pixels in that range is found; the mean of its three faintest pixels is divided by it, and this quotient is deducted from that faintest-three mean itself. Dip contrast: 14.1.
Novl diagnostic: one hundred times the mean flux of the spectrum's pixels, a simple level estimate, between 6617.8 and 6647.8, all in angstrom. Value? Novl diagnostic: 1642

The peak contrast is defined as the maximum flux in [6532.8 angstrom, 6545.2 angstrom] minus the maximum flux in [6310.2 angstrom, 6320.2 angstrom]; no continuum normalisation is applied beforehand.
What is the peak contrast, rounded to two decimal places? -0.30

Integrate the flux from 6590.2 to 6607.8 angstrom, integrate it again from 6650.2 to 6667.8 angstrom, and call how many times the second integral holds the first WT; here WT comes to 0.985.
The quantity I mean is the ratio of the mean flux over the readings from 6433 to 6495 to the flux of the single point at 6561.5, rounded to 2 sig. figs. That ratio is 0.90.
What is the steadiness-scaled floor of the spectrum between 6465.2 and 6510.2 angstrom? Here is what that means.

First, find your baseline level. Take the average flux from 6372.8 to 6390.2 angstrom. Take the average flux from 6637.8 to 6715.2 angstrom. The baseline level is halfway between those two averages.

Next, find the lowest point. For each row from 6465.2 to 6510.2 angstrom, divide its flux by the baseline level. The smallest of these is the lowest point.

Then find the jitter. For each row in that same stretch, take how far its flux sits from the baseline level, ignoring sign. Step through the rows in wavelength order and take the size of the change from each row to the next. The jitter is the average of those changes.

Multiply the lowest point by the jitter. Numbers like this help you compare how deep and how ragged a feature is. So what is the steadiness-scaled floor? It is 0.52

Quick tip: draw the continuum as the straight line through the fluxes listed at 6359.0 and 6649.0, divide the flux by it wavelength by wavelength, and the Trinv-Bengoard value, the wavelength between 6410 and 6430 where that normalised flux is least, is 6419.0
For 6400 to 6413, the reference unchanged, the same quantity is 6406.5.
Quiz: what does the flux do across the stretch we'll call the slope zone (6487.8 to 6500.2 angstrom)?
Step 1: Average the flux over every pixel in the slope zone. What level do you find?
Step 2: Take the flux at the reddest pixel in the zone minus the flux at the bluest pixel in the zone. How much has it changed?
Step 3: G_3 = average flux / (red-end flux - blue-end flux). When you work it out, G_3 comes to 8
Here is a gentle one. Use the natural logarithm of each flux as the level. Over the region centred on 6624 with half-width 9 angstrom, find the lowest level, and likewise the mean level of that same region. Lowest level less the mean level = -0.039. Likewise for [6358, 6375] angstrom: -0.058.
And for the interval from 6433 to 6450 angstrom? -0.073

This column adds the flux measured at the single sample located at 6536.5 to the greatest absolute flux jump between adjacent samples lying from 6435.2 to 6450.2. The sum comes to 18.8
